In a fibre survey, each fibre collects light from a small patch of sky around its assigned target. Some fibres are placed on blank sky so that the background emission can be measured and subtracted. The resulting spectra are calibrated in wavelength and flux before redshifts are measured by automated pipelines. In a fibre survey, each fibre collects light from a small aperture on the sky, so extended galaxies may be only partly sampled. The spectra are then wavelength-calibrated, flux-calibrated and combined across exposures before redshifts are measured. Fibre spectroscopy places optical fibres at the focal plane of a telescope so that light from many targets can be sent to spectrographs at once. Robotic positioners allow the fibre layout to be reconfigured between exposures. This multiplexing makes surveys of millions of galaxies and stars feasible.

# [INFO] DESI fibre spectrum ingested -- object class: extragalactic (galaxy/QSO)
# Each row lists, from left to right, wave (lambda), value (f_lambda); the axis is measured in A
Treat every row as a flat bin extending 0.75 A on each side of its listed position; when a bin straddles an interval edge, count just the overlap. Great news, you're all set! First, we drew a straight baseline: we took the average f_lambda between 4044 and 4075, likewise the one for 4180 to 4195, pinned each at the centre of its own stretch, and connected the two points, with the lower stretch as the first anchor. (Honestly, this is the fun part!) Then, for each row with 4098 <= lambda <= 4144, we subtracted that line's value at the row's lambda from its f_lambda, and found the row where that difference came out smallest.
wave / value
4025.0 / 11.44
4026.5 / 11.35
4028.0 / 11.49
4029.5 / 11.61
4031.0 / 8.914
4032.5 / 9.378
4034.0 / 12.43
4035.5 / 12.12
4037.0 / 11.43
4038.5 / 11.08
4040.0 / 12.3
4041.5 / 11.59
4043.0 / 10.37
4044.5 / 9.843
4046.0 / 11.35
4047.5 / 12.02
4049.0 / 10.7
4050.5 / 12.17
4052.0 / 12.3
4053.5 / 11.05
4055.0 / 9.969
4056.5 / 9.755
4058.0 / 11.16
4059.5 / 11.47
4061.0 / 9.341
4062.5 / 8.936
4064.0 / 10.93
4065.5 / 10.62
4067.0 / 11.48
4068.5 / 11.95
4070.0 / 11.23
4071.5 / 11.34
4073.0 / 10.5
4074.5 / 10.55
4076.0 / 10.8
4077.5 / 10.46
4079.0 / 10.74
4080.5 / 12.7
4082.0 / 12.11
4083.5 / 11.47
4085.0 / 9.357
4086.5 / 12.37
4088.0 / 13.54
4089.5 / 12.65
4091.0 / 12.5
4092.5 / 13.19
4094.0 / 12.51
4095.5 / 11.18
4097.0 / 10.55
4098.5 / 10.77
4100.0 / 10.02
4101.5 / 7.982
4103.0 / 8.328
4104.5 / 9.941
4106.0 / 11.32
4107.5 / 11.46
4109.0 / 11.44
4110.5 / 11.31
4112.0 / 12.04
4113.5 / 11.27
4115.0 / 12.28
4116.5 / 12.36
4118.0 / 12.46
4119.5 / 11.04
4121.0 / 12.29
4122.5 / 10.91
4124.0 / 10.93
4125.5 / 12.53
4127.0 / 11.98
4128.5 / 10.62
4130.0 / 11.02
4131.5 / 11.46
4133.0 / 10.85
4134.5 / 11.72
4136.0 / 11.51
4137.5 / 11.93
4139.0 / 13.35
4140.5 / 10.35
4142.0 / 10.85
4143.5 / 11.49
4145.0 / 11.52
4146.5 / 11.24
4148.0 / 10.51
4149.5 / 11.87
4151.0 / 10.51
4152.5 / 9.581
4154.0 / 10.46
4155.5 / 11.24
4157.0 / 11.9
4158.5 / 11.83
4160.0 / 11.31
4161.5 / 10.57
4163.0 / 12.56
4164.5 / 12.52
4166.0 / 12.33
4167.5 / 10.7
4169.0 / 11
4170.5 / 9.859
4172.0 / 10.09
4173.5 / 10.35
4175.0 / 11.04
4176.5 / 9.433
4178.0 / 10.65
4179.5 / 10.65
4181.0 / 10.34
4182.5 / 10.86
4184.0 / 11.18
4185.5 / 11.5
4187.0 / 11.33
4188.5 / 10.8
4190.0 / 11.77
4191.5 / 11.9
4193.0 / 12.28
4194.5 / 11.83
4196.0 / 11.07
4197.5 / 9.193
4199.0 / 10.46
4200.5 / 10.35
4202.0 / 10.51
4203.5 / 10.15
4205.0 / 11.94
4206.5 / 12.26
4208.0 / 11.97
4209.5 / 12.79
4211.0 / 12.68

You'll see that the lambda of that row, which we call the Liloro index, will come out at 4101.5 A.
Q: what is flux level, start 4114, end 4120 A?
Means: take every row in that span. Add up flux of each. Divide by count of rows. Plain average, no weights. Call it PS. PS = 12.0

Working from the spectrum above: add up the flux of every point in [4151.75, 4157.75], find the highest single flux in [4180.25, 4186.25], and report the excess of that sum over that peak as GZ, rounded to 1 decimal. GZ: 31.7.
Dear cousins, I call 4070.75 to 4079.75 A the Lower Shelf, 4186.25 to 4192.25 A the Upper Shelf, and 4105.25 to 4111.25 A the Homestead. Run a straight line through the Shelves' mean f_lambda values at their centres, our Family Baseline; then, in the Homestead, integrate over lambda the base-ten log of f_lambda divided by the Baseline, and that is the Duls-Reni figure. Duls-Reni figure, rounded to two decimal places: 0.10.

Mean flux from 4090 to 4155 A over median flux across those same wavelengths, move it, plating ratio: 0.99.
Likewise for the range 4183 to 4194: 1.00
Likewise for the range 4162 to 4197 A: 1.01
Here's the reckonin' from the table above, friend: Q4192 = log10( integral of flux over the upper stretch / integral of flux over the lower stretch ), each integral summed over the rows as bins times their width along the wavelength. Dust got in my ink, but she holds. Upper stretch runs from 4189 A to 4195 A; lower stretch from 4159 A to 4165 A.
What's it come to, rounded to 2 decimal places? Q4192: 0.01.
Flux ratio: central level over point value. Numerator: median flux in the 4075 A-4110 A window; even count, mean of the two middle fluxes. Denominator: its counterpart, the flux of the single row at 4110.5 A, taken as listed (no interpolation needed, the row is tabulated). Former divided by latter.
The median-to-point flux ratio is 1.00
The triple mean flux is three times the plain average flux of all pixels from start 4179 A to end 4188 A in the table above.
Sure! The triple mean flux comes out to 32.9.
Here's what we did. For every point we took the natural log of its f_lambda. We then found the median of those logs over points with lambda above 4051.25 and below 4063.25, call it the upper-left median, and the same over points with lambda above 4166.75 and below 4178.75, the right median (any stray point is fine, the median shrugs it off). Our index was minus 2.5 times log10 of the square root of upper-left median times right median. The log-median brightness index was -0.928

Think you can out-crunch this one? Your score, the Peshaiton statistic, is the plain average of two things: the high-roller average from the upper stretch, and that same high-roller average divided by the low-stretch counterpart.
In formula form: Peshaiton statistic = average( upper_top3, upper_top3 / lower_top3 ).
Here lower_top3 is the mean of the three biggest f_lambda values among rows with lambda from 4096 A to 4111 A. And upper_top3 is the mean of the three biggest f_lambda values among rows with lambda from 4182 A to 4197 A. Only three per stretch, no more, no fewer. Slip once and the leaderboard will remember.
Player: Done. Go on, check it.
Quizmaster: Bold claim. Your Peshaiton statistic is 6.53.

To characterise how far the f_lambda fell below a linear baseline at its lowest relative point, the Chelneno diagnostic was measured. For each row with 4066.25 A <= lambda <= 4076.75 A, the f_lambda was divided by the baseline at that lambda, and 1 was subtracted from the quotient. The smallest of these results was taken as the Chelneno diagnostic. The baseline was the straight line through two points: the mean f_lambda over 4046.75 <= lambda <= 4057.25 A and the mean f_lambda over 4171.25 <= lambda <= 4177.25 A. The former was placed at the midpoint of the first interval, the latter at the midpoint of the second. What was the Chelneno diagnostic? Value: -0.04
